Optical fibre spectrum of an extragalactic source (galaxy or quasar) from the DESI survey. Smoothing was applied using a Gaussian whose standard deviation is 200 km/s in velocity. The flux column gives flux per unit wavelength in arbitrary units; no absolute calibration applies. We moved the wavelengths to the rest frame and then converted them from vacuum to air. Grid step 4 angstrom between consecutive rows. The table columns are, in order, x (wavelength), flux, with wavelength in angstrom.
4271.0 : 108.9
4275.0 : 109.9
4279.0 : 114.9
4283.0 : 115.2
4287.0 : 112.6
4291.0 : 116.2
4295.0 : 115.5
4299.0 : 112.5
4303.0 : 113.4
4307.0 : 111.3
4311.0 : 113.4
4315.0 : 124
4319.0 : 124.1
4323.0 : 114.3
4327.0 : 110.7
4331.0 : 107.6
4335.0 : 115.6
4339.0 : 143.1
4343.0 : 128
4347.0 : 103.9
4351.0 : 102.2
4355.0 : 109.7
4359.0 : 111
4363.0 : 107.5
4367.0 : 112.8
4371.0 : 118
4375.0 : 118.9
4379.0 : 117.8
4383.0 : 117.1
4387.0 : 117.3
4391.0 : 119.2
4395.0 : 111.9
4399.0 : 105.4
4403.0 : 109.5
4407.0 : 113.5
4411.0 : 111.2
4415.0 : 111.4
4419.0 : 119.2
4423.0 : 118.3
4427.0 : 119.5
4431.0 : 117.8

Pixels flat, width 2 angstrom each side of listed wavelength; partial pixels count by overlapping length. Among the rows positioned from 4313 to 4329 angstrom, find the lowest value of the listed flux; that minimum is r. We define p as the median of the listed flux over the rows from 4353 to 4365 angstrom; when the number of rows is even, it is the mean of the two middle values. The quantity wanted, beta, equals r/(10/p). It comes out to 1214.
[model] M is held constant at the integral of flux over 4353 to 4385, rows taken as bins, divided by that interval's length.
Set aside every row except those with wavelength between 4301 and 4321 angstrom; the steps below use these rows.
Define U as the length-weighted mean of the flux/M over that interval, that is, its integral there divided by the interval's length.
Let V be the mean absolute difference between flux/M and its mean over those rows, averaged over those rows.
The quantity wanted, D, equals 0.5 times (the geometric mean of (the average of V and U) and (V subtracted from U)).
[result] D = 0.363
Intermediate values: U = 1.03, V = 0.05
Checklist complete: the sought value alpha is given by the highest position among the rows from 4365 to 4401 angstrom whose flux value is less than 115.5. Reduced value 4399.0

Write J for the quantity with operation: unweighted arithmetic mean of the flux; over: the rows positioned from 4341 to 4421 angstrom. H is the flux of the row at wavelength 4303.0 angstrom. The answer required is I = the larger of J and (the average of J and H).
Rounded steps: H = 113.4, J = 113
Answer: 113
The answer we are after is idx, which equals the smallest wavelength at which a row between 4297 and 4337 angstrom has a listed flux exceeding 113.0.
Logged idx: 4303.0 angstrom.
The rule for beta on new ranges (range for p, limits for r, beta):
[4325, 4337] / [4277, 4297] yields 1246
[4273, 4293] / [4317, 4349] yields 1194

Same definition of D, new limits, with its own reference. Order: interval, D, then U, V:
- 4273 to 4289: 0.351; 0.99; 0.02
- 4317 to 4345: 0.372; 1.06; 0.08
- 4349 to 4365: 0.333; 0.94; 0.02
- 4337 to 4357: 0.361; 1.03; 0.13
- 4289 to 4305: 0.354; 1.00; 0.01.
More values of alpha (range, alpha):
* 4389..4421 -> 4415.0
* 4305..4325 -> 4323.0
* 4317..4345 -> 4331.0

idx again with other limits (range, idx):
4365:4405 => 4371.0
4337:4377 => 4339.0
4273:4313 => 4279.0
